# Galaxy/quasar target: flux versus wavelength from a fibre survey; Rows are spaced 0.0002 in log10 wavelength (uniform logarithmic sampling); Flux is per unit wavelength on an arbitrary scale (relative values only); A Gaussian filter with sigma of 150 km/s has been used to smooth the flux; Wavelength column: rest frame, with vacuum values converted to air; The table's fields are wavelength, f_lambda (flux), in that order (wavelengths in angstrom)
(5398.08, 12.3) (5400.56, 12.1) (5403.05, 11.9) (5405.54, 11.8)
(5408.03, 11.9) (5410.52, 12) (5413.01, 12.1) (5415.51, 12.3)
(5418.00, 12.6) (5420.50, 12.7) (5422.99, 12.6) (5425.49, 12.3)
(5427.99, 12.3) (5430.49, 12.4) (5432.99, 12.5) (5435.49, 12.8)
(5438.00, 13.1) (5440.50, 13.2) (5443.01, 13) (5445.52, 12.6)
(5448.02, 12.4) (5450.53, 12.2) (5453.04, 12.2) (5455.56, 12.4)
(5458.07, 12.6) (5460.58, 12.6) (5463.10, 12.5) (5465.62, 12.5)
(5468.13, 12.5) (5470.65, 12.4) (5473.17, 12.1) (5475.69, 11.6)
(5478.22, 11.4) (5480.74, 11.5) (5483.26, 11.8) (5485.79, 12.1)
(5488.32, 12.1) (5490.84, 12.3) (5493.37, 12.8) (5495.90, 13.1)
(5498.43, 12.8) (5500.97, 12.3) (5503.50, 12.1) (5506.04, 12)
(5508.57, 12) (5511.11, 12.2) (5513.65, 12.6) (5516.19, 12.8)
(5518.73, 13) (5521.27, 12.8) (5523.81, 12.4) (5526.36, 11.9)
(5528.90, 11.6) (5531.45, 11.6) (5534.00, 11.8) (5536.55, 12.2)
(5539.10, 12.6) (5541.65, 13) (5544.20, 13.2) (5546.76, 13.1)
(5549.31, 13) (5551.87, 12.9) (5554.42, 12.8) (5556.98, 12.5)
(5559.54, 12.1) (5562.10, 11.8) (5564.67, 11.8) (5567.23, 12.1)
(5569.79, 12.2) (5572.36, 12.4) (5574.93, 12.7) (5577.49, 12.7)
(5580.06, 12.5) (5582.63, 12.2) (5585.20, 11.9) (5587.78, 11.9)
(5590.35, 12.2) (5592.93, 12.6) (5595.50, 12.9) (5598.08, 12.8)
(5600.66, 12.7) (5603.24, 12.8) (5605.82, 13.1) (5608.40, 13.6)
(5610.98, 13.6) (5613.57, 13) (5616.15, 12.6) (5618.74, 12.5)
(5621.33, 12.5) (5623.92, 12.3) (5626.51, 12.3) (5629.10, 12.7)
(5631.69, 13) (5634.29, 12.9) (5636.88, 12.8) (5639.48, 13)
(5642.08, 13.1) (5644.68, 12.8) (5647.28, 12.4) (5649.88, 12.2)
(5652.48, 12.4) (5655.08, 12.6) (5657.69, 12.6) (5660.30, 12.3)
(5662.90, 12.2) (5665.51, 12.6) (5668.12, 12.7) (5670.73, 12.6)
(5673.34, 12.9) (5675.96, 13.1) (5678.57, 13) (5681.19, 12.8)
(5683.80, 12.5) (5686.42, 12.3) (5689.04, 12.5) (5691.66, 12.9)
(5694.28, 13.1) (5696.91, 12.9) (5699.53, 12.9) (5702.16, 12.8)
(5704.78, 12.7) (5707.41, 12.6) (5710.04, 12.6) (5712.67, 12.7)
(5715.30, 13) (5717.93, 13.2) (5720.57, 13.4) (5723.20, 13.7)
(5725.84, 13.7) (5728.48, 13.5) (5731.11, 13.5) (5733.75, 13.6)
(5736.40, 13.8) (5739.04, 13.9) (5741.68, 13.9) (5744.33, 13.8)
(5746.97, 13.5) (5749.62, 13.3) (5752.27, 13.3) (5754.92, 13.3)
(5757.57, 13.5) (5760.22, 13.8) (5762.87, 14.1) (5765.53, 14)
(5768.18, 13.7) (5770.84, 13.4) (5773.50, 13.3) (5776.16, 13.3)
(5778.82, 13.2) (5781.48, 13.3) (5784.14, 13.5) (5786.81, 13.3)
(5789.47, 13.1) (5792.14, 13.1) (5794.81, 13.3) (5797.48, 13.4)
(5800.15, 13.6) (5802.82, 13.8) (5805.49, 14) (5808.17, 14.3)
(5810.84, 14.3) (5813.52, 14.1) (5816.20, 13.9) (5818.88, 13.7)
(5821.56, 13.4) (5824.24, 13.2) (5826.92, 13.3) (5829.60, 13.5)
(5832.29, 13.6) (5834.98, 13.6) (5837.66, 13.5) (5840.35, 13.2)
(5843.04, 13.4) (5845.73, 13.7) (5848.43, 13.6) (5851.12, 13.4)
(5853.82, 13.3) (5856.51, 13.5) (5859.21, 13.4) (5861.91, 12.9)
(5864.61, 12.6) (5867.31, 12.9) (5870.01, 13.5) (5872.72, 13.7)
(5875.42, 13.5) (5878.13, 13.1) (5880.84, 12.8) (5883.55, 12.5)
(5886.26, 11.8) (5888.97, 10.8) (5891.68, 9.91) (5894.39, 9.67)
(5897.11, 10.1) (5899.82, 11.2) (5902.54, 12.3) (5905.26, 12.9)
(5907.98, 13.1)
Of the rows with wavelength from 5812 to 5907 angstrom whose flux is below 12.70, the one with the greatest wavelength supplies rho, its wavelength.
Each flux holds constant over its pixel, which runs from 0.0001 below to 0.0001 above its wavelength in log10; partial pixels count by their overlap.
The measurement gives 5902.54 angstrom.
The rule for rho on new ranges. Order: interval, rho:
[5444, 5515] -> 5513.65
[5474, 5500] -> 5490.84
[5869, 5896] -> 5894.39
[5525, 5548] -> 5539.10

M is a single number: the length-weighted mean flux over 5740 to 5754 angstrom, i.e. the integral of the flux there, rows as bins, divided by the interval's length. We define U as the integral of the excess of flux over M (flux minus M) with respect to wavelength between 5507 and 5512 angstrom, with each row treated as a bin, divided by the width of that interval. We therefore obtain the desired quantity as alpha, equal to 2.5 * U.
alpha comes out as -4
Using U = -1.5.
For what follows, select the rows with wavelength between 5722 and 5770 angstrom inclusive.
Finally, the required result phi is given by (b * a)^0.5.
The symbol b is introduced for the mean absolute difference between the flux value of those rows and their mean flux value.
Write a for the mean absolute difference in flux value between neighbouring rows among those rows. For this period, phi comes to 0.17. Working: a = 0.14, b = 0.20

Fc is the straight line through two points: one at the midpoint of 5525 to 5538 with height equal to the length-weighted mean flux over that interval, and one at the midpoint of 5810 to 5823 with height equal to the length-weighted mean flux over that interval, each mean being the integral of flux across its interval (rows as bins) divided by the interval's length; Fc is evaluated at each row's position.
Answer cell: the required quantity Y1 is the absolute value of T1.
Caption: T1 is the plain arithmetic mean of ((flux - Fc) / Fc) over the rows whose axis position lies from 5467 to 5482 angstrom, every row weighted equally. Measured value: 0.043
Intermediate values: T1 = 0.043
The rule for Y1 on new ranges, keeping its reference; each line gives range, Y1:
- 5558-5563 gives 0.007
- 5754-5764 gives 0.017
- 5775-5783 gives 0.023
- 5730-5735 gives 0.022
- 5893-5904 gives 0.251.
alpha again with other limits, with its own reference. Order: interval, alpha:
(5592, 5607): -2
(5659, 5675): -2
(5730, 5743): 0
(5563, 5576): -3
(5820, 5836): 0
